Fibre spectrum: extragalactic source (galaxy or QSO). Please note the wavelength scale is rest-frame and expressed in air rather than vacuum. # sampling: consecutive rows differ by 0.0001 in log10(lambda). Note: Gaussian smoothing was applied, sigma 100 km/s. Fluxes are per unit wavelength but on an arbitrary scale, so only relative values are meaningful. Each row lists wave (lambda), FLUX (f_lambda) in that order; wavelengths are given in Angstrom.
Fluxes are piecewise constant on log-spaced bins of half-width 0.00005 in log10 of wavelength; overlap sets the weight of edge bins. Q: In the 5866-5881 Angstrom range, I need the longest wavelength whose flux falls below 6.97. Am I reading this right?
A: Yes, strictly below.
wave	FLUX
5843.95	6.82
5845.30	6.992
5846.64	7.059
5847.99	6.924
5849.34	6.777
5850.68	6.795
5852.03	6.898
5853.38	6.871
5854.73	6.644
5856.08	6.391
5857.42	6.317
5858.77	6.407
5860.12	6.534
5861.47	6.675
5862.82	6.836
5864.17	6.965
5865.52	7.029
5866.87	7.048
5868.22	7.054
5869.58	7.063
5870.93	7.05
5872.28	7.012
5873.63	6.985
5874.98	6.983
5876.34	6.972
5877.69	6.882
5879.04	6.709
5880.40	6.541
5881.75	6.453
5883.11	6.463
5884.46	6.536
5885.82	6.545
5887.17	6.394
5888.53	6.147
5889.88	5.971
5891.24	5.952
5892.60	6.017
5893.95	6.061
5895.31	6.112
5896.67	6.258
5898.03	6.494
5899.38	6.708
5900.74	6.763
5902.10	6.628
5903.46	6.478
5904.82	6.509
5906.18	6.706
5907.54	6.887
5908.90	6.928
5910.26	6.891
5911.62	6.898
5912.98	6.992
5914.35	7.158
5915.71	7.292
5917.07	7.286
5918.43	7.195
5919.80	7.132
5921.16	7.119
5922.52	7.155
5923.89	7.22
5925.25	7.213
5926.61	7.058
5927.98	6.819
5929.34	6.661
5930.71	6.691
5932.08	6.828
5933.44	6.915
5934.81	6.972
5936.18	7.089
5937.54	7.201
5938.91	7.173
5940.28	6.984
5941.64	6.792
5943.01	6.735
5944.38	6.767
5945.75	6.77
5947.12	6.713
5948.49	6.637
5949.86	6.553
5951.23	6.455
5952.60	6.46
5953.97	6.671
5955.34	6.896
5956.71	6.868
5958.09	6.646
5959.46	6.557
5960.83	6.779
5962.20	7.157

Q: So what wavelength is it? 5880.40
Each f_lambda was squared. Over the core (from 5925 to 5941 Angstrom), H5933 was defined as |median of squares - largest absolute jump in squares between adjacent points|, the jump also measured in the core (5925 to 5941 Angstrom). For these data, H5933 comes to 45.4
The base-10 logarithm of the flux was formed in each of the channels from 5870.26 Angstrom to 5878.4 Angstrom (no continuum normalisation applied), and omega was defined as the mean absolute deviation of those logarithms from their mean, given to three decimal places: 0.002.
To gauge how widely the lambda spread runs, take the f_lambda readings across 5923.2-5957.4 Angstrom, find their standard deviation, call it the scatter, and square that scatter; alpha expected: 0.05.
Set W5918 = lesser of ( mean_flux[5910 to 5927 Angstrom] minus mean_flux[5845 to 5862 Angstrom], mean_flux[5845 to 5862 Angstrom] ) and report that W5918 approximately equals 0.4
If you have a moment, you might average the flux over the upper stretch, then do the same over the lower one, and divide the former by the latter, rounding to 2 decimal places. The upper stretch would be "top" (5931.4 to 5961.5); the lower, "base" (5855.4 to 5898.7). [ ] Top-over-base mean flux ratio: 1.03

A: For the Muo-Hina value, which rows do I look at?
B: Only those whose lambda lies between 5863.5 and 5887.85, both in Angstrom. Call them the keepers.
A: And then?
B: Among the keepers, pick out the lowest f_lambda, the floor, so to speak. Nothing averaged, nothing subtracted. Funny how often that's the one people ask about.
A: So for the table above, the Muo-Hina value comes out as 6.394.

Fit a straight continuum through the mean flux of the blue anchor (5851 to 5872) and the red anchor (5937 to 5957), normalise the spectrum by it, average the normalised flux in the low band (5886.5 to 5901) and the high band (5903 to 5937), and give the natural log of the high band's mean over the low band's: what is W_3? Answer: 0.11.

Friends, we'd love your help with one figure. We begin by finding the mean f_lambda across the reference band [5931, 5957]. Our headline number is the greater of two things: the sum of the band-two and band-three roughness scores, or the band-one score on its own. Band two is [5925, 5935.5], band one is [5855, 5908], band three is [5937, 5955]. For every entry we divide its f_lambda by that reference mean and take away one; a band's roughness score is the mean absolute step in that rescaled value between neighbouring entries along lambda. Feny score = 0.0307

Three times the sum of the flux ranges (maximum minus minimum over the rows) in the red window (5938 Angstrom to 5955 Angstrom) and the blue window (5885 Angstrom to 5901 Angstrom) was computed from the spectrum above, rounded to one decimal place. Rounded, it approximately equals 4.6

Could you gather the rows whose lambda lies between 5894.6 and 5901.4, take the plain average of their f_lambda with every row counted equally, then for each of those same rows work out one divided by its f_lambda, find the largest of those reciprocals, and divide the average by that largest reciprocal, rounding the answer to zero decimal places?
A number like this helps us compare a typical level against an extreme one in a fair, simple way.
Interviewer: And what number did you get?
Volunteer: 40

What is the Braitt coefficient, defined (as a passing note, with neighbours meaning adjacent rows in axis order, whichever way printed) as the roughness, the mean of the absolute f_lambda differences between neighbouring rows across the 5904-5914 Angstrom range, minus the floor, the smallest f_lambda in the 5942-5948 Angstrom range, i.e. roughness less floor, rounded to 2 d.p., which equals -6.62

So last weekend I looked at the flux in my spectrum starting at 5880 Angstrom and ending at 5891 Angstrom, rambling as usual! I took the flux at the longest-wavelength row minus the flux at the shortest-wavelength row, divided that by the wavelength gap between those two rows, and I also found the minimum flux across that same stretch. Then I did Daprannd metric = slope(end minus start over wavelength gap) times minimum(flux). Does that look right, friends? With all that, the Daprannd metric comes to -0.36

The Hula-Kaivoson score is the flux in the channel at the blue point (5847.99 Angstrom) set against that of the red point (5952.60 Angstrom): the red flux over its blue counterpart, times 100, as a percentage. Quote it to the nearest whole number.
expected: 93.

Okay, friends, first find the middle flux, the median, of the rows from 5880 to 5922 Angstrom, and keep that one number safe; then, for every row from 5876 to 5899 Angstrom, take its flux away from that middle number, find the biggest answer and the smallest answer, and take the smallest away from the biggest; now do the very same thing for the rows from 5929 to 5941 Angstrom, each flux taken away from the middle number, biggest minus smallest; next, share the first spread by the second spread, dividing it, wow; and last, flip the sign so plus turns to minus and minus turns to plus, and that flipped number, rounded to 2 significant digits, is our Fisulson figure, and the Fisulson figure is -1.9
